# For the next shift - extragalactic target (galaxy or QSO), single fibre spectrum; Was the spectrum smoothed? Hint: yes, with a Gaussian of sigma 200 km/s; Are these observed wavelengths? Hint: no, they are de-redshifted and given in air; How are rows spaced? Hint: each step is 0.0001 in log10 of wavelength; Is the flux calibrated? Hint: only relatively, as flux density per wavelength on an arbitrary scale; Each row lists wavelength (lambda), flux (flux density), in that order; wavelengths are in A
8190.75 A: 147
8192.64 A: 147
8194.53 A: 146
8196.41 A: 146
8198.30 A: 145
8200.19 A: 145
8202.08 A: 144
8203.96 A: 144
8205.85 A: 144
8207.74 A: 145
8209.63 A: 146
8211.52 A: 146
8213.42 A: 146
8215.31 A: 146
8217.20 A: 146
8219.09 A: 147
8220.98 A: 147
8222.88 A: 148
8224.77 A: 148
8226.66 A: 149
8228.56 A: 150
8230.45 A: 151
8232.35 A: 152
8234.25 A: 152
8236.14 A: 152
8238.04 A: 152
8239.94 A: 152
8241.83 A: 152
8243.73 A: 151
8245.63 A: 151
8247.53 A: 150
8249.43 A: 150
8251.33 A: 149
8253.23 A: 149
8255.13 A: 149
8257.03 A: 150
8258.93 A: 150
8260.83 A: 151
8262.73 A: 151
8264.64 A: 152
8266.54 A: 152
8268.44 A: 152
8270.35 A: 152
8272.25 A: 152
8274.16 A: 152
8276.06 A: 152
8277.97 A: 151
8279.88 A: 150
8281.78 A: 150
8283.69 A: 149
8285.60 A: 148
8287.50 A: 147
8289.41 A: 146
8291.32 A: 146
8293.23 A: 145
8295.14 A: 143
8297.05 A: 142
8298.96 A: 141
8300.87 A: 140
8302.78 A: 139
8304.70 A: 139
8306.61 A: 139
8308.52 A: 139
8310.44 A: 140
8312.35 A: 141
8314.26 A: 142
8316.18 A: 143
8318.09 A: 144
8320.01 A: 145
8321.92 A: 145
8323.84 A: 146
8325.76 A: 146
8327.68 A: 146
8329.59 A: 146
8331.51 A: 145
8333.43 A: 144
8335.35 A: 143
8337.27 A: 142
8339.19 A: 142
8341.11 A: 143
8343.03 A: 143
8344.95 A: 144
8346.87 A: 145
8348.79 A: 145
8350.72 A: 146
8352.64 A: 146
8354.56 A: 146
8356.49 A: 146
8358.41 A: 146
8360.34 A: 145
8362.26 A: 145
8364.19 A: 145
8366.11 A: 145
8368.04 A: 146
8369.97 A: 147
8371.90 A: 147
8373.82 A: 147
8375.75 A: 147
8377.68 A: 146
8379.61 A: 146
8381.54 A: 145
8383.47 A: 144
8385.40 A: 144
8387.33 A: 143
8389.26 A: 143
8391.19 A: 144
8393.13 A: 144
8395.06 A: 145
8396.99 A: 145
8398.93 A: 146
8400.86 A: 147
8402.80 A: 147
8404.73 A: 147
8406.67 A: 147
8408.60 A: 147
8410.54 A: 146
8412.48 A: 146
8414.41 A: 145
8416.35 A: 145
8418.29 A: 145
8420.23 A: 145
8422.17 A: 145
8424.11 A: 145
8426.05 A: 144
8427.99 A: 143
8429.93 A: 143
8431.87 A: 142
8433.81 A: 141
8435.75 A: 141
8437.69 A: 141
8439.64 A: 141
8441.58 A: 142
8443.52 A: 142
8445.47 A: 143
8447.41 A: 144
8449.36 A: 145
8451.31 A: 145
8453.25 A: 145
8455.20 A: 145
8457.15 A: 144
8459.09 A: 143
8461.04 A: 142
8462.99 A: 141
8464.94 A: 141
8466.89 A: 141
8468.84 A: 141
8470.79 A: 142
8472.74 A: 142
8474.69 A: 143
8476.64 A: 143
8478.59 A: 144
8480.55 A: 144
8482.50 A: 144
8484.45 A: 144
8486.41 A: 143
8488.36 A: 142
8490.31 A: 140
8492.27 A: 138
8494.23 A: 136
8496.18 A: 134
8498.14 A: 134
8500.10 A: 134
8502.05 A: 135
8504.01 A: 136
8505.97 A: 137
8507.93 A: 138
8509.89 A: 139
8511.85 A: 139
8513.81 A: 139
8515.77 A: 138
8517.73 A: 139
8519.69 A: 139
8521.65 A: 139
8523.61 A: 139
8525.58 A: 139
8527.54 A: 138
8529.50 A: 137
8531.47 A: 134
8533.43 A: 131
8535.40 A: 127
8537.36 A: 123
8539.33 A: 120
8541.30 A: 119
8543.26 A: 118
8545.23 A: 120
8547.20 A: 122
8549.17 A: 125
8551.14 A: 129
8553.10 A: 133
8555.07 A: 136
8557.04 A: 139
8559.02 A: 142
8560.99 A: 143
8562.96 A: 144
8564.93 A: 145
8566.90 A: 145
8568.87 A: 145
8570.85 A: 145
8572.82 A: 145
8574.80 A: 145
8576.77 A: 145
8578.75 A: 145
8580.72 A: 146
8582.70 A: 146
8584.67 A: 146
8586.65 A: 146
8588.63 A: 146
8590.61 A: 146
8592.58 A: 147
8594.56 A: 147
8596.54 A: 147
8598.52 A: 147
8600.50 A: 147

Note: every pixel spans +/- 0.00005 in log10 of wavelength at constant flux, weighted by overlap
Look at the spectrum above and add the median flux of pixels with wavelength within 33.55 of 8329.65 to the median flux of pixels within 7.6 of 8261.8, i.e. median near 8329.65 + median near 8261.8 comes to 295.0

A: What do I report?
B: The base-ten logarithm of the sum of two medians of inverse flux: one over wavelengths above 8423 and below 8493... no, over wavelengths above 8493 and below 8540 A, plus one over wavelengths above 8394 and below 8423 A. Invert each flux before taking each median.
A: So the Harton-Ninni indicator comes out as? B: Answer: -1.85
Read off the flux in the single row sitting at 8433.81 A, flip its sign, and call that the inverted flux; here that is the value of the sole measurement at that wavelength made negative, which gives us -141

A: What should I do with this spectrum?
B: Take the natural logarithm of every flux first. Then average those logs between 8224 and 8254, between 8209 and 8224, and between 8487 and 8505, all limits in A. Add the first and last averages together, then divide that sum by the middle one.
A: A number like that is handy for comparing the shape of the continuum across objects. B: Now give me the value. 1.99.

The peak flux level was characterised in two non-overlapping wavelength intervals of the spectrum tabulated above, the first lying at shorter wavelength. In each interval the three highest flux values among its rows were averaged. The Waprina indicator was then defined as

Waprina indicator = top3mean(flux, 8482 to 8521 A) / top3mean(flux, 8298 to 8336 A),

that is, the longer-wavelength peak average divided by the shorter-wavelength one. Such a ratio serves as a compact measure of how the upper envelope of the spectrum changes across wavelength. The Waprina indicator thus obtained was 0.98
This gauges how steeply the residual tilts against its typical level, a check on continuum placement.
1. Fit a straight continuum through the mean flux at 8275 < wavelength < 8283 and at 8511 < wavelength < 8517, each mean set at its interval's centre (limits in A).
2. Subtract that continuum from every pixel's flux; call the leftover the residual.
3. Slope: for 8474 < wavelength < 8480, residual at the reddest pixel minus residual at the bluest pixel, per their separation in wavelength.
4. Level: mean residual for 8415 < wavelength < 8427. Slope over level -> 0.2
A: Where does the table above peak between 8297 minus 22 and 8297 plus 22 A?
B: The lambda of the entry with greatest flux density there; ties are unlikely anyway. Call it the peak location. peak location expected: 8276.06 A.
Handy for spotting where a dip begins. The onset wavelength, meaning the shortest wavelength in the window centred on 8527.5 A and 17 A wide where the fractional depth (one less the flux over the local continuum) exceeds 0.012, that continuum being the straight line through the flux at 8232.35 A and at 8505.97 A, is 8533.43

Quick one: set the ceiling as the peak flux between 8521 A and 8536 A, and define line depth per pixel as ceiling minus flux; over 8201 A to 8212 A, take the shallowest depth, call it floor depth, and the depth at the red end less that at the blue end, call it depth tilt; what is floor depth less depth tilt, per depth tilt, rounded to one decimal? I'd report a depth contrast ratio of 2.5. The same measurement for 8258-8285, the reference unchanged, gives -14.0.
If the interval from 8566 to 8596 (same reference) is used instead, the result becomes 3.0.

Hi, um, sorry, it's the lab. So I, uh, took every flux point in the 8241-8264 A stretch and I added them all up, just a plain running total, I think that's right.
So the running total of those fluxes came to 1803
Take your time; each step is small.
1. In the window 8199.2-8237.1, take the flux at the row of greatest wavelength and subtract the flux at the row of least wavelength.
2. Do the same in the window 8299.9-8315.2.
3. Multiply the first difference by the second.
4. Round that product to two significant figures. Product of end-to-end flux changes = 14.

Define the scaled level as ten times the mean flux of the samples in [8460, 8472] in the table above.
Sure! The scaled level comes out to 1413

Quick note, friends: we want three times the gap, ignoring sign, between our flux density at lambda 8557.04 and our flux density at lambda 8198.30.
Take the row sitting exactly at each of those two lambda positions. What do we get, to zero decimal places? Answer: 18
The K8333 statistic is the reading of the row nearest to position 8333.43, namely 144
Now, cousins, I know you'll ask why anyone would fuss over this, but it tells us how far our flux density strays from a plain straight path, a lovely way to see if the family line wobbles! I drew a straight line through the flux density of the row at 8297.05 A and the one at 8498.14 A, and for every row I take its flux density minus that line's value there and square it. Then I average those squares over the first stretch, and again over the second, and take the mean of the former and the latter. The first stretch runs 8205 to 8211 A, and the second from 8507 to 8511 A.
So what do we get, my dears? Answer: 13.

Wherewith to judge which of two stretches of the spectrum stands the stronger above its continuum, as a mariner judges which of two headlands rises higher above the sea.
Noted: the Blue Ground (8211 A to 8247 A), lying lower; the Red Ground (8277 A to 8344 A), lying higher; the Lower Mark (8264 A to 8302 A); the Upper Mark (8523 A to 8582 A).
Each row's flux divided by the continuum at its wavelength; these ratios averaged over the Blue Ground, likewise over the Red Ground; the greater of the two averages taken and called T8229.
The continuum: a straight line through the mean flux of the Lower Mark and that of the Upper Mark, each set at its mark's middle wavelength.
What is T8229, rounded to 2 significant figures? 0.99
